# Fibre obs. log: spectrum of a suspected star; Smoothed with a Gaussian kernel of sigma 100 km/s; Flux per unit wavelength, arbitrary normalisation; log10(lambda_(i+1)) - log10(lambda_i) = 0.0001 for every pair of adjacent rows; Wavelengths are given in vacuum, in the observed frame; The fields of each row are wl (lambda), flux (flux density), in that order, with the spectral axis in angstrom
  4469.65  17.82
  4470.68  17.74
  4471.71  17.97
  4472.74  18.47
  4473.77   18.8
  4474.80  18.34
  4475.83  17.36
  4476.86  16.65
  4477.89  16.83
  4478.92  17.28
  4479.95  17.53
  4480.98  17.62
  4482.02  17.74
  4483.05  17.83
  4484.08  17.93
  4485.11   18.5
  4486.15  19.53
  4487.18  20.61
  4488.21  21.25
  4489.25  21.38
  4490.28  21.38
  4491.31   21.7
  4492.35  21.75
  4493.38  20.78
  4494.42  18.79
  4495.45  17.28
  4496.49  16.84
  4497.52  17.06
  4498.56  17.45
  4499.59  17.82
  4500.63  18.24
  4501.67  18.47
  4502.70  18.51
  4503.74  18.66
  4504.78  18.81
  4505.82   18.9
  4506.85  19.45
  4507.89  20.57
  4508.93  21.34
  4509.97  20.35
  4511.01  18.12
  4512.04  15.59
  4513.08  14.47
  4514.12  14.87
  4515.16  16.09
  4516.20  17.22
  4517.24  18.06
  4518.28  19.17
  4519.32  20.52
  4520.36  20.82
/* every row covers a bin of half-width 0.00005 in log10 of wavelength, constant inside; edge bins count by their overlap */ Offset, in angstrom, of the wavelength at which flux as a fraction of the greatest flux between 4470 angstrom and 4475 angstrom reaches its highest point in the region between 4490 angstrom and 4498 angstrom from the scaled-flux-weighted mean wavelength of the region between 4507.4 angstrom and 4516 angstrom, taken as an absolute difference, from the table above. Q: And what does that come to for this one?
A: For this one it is 18.9 angstrom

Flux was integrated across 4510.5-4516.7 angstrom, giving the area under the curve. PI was 100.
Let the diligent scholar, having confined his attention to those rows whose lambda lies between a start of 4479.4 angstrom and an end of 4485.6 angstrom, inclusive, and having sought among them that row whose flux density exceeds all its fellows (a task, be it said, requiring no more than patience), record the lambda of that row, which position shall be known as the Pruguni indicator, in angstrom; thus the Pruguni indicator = 4485.11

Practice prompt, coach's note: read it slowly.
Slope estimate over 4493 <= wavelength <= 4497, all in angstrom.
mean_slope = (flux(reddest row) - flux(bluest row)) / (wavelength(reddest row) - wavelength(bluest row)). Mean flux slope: -1.27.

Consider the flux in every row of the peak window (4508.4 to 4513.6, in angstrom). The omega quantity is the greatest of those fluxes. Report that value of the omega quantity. 21.34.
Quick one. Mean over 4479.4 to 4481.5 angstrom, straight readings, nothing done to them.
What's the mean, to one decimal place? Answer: 17.6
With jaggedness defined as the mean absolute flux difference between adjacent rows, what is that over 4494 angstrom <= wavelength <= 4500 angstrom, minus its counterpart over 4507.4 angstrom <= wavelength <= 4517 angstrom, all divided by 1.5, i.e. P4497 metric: -0.48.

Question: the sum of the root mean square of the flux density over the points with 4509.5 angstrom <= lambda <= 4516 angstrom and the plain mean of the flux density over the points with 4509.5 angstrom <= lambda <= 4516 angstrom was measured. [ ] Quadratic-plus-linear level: 33.3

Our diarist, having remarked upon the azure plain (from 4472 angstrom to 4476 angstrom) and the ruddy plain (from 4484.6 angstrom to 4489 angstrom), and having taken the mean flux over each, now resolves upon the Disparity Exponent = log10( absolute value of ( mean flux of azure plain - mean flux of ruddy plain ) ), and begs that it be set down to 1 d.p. 0.2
